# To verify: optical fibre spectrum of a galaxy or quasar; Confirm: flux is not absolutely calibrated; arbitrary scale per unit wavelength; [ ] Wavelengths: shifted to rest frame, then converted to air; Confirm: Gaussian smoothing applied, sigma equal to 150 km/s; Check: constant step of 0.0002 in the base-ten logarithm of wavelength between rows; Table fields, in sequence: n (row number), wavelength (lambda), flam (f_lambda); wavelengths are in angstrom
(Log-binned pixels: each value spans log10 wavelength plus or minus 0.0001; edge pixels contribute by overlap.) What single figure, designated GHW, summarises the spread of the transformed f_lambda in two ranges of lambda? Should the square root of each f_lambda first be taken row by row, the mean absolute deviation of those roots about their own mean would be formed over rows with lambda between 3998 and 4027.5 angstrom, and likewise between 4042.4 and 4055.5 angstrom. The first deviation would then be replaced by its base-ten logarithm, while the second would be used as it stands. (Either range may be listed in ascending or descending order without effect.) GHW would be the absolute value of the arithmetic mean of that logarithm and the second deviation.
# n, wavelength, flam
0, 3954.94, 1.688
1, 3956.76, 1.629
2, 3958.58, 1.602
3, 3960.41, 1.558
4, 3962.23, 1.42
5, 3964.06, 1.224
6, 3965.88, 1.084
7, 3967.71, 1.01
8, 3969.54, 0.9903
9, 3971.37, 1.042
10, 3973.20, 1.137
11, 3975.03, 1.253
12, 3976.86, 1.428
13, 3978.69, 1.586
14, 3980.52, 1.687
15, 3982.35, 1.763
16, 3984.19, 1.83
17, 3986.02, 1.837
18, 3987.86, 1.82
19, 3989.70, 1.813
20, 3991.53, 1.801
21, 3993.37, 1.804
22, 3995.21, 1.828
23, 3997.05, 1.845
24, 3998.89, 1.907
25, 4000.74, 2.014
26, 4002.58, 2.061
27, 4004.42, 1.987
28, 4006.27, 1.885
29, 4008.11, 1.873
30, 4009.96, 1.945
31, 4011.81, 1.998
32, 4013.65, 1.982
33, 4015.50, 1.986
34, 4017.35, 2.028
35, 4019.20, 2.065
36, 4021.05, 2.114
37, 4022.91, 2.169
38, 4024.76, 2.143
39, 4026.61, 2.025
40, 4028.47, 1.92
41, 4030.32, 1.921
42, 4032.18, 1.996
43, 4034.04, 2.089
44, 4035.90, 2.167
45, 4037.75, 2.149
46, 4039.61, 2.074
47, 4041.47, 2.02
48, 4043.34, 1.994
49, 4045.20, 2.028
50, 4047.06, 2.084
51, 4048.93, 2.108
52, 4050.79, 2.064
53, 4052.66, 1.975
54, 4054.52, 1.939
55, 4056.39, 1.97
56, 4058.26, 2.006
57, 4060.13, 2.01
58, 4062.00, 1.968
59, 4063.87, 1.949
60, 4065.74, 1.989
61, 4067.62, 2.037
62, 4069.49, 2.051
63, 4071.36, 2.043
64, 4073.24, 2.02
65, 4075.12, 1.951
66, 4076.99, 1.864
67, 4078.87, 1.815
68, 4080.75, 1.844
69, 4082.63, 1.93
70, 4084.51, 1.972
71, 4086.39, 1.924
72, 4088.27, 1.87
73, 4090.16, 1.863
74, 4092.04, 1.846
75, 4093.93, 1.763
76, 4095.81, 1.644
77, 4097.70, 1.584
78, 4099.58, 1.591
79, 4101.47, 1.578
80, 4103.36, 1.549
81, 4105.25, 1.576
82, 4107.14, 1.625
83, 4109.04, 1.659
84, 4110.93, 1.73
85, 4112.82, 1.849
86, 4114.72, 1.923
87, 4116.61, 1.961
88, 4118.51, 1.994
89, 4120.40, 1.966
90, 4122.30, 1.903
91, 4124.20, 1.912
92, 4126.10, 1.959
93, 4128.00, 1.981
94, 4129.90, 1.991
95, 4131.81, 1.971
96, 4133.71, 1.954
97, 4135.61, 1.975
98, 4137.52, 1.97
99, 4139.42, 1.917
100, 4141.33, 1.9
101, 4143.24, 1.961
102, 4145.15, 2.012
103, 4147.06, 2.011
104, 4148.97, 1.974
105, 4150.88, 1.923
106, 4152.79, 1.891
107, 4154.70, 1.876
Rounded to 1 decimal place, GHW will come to 0.8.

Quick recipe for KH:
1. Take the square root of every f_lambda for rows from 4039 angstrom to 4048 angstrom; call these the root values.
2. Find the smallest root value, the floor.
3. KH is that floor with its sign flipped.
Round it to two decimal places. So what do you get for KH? -1.41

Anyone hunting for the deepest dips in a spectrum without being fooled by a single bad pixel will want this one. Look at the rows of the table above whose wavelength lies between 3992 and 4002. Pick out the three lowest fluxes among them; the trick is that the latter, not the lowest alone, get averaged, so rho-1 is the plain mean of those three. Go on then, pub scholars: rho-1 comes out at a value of 1.83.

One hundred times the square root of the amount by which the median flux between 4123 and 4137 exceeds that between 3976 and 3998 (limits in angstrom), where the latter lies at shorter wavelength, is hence 40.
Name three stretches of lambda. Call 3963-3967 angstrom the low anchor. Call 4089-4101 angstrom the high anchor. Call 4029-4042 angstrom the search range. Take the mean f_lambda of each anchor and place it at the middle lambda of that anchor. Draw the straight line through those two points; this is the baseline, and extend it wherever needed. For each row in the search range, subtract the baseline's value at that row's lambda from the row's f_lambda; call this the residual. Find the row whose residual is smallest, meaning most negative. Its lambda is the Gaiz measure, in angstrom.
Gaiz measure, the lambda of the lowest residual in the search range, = 4030.32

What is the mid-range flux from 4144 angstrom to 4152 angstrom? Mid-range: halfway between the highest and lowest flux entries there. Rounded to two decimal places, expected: 1.97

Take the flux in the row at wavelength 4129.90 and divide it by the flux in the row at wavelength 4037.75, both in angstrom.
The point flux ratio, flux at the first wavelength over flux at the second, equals 0.93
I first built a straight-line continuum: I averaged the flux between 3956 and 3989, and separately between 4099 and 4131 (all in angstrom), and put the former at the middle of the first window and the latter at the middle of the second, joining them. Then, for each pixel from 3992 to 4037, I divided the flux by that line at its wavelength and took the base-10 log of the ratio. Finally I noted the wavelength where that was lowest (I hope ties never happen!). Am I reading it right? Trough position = 3993.37 angstrom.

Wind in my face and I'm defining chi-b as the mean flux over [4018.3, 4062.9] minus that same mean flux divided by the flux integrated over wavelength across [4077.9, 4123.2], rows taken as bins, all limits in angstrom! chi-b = 2.02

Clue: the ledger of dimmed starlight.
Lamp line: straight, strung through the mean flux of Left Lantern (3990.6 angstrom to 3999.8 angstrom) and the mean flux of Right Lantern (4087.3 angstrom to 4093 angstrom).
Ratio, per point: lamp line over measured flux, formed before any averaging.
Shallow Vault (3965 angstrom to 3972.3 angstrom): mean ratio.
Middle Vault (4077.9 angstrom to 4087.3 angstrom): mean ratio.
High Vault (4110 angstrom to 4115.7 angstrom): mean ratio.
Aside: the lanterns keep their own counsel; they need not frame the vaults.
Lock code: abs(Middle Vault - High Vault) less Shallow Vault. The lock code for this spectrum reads -1.74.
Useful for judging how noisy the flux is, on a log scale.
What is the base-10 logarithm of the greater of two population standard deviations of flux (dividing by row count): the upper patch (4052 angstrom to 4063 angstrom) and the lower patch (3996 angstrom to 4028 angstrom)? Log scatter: -1.0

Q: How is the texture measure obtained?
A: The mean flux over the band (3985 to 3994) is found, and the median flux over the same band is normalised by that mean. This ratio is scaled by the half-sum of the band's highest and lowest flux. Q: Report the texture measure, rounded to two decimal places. 1.82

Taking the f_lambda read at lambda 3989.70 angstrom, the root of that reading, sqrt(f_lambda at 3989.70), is 1.35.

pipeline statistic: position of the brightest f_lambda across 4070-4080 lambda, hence 4071.36 angstrom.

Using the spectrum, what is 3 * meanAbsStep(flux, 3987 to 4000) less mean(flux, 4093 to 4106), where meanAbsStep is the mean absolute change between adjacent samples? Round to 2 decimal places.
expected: -1.55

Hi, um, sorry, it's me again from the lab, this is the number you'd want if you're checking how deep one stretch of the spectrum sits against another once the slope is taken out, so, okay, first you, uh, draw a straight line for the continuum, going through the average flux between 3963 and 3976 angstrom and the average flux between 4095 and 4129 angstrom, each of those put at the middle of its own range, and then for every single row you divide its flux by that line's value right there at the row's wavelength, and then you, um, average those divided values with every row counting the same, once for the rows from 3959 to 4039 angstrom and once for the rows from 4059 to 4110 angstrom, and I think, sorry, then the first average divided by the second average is 1.26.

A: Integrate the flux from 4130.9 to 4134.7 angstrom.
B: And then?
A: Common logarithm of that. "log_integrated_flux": 0.873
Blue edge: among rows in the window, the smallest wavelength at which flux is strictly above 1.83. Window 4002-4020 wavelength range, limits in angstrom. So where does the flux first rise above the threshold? 4002.58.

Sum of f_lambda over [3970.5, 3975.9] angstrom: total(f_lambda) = 3.4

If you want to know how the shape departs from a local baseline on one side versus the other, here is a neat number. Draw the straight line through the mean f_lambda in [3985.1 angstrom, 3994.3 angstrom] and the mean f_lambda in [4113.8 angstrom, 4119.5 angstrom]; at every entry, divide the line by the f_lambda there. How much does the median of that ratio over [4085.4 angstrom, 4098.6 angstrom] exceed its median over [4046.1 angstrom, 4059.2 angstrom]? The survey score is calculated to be 0.103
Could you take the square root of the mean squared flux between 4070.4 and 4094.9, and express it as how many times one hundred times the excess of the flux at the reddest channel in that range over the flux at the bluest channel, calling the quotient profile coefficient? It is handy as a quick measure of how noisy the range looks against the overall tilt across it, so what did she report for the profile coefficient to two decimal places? -0.07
